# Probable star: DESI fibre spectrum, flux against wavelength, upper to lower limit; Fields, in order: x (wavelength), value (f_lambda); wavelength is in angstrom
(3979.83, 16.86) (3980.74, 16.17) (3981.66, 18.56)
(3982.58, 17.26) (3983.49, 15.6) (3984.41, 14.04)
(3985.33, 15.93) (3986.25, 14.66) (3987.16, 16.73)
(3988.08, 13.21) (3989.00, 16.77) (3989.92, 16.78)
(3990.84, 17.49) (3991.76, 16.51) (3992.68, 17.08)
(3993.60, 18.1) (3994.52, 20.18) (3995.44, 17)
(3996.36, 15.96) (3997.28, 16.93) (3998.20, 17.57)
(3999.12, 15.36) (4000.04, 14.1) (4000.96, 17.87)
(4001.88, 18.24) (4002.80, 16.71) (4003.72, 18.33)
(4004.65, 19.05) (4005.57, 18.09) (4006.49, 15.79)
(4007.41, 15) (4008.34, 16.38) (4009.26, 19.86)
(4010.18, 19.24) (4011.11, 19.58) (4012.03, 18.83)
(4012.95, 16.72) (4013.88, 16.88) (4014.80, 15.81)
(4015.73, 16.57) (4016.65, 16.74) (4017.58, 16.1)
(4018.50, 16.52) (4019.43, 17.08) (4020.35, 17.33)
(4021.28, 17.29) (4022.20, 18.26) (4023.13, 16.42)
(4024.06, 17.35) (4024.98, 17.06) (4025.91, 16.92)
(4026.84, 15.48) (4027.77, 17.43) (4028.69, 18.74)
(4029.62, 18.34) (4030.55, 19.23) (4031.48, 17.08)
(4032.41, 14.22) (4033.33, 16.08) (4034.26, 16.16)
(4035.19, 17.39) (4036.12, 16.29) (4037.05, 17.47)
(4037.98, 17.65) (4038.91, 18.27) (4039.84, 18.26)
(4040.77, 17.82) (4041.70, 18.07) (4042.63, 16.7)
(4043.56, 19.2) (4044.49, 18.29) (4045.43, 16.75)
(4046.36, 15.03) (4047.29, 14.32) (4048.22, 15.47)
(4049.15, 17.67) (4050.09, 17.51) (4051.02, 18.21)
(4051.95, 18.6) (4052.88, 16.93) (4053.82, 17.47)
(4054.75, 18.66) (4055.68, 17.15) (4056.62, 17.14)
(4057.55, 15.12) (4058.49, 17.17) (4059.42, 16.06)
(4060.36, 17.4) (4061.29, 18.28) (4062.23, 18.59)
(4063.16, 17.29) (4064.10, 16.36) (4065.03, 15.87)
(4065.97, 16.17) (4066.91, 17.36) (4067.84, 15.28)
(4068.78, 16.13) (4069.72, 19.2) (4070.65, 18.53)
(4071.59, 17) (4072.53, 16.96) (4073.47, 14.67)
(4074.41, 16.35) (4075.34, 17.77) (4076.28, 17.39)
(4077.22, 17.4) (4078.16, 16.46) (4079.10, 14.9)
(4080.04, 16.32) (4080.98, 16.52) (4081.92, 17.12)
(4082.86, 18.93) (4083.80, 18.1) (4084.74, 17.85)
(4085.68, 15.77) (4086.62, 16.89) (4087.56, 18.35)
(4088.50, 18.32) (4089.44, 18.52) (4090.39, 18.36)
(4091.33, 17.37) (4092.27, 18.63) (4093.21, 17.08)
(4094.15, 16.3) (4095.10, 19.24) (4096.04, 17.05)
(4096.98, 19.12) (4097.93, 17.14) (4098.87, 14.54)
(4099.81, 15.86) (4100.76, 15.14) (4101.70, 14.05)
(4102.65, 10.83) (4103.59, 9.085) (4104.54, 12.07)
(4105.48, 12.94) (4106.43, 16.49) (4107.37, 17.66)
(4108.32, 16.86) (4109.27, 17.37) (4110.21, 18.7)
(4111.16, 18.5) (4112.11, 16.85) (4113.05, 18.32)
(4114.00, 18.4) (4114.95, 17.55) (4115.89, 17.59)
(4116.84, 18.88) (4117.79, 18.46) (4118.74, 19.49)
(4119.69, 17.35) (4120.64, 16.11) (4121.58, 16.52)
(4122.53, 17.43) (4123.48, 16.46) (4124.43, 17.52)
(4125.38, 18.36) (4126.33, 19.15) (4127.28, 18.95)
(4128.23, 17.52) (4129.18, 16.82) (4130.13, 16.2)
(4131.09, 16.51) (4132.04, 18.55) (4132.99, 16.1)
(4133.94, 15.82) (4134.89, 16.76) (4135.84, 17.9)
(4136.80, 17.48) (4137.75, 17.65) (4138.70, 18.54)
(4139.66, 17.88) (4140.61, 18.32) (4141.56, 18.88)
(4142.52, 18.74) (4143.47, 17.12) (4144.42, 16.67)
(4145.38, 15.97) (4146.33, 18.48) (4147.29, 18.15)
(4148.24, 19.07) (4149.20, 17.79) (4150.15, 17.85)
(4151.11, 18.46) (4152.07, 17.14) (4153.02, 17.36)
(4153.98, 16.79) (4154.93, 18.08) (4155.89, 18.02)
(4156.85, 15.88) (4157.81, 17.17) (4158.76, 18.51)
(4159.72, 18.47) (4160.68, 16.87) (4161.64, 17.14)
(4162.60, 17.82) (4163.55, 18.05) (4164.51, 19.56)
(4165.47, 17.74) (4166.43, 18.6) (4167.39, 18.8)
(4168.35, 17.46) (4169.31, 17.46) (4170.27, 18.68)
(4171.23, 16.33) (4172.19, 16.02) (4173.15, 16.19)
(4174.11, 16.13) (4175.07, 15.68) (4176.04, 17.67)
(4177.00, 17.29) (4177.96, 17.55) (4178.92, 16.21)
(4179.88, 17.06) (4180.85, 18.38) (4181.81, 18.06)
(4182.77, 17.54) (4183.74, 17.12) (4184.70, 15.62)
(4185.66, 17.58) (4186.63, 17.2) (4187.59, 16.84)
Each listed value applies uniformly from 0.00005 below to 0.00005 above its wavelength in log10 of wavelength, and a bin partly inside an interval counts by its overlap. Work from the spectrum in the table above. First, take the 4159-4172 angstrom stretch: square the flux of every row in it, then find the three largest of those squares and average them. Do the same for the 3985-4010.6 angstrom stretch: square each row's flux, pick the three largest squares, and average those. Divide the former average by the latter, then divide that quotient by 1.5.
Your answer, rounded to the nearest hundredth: 0.62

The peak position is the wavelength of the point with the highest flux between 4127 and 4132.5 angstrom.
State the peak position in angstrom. 4127.28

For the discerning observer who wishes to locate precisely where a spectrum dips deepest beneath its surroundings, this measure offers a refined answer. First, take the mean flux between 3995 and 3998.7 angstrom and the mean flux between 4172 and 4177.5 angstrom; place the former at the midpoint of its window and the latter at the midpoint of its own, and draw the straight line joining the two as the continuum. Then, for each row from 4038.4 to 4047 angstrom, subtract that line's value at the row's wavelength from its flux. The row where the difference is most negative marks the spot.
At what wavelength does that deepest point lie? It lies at 4046.36 angstrom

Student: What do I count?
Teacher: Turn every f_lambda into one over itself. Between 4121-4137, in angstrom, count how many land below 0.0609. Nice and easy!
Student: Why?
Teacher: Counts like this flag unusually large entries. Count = 14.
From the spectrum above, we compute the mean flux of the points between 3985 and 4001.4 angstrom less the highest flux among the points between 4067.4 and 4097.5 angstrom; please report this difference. -2.7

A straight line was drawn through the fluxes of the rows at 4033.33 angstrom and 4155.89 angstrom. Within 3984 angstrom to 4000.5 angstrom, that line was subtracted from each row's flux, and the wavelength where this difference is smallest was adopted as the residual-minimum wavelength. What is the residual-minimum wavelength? 3988.08 angstrom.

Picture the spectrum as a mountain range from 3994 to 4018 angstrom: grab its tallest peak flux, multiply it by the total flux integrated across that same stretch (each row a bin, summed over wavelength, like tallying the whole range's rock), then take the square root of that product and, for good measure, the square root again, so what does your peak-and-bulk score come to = 9.56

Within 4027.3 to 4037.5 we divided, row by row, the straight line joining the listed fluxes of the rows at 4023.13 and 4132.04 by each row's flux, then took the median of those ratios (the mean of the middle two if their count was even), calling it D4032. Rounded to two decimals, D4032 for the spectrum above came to 0.96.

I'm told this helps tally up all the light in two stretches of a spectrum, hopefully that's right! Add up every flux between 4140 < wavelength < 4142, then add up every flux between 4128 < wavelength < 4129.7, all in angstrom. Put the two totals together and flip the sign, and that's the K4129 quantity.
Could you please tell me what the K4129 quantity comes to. -71.5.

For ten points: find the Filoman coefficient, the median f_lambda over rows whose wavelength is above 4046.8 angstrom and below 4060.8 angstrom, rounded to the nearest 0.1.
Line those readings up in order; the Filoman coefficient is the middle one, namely 17.2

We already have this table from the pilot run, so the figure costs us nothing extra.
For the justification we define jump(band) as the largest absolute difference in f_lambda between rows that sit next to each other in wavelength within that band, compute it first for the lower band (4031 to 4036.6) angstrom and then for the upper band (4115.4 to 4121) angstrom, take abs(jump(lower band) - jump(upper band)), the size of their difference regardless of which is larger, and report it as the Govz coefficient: 0.72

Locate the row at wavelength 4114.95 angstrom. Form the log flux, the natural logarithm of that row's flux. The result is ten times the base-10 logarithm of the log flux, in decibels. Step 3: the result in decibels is 4.57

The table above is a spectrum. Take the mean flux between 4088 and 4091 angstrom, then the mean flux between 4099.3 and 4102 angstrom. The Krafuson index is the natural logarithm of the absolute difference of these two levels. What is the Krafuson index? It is 1.2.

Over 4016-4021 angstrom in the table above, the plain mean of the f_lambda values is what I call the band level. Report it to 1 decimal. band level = 16.8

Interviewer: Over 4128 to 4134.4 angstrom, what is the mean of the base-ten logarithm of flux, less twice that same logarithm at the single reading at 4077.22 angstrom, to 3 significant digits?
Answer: -1.26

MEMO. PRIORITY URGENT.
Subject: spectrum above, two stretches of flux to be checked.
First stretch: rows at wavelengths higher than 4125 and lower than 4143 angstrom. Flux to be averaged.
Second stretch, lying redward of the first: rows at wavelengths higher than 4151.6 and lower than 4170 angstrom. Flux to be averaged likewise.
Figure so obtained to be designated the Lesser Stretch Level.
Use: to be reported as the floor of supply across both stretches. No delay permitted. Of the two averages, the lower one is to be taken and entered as 17.7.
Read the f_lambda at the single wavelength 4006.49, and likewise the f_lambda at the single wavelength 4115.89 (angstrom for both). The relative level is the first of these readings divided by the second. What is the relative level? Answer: 0.90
